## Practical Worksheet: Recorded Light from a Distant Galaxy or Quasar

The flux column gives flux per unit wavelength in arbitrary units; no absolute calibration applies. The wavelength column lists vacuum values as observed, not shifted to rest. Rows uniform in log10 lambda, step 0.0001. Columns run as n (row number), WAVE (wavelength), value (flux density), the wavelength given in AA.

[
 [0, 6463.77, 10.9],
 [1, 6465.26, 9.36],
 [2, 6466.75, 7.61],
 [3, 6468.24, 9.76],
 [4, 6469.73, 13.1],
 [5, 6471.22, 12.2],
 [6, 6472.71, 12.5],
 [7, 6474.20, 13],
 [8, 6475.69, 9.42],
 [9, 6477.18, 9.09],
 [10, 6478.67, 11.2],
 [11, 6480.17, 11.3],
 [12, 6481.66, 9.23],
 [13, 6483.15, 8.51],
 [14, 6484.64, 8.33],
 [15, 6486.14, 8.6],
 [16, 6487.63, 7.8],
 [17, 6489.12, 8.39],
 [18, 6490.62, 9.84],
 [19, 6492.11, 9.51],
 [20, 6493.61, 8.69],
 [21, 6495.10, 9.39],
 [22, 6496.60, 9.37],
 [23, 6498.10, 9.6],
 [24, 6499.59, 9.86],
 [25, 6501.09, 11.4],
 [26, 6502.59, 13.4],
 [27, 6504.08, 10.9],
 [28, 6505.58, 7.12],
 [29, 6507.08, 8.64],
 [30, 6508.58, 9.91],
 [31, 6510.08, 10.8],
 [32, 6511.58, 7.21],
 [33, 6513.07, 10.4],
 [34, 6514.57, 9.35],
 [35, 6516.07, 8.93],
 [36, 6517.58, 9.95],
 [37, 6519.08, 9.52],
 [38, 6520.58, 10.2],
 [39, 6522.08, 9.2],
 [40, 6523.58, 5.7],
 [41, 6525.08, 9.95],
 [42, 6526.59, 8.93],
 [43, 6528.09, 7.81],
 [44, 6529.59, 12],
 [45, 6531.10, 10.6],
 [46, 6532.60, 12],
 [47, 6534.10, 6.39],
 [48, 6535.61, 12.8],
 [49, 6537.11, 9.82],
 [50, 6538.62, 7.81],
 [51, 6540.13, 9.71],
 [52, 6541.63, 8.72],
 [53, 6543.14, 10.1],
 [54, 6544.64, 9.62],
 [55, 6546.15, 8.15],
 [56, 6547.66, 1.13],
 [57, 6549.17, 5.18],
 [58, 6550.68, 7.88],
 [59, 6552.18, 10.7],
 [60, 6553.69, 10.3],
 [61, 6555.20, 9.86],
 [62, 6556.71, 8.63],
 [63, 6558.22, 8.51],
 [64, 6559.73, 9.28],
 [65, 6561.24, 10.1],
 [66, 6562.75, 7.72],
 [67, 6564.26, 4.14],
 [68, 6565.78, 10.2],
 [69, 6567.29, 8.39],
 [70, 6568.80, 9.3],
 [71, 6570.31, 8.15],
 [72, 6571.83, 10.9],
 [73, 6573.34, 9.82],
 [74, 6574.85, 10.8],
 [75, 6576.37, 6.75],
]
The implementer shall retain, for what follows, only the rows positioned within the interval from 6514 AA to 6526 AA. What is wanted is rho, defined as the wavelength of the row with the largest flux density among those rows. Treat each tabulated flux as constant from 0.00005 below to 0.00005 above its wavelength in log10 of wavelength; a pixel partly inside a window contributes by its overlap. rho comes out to 6520.58 AA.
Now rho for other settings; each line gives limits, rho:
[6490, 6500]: 6499.59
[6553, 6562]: 6553.69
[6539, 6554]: 6552.18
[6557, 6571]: 6565.78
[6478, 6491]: 6480.17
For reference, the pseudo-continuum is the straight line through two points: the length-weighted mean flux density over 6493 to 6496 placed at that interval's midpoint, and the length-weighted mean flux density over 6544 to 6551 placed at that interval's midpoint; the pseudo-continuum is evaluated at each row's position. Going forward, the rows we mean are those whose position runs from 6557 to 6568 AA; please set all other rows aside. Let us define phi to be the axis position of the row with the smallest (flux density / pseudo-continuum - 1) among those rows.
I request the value 6564.26 AA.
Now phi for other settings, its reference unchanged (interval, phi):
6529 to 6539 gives 6534.10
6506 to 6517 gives 6511.58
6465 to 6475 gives 6466.75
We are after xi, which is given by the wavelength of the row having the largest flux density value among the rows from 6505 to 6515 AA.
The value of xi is 6510.08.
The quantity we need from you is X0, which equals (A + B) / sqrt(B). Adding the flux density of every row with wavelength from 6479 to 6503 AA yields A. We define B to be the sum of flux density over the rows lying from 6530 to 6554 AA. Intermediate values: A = 153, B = 141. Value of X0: 24.8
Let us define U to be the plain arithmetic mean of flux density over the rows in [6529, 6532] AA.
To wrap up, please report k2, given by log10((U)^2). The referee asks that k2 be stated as 2.11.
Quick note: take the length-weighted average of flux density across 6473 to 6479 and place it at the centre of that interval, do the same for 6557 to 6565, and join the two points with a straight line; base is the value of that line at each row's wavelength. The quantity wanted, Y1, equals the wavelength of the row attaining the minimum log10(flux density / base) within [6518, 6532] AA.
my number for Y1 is 6523.58 AA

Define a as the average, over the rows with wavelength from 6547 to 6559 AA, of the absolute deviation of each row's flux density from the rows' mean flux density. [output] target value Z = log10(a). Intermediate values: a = 2.31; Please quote 0.36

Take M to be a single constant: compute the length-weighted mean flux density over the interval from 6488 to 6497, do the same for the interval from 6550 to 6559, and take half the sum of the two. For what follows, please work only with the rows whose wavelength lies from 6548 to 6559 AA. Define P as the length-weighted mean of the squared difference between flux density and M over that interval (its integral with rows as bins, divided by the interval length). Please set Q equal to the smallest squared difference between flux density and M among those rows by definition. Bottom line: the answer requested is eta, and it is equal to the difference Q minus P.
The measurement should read -5.2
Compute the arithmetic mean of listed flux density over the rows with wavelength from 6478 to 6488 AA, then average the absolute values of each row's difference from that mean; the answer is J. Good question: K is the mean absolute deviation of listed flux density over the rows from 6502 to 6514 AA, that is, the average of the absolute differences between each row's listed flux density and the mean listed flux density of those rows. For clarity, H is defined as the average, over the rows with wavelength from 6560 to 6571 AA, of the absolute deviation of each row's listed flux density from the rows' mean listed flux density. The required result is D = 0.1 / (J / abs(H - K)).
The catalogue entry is 0.020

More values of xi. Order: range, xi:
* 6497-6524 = 6502.59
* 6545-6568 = 6552.18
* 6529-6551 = 6535.61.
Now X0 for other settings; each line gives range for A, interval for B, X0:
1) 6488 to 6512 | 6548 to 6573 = 24.9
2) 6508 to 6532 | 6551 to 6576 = 24.5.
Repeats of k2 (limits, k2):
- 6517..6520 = 1.98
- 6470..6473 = 2.18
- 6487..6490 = 1.82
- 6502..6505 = 2.17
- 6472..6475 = 2.21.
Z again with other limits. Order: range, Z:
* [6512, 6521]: -0.34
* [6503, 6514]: 0.14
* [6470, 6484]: 0.17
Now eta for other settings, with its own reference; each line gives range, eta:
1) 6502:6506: -5.4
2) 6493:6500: -0.1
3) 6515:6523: -0.6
